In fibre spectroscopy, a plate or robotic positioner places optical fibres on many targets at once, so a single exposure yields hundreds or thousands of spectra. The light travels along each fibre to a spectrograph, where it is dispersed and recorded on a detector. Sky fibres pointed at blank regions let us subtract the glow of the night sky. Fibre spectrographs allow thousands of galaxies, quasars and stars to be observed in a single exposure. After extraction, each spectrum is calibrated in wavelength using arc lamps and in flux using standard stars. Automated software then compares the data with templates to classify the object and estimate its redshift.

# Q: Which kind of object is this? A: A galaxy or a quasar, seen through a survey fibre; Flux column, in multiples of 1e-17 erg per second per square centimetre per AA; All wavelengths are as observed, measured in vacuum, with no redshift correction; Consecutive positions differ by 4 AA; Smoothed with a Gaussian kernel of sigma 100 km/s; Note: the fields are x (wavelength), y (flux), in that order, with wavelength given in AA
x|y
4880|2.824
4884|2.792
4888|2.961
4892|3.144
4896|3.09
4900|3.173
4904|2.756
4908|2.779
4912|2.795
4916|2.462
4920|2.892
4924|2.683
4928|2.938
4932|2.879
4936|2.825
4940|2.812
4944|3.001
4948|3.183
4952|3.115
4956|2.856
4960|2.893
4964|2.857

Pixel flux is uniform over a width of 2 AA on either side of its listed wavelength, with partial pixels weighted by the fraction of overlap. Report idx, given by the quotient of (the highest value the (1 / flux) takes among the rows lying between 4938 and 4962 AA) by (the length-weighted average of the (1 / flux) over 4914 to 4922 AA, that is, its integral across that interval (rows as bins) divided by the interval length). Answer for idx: 0.95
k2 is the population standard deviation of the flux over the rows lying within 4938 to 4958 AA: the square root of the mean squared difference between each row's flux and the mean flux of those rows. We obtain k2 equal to 0.143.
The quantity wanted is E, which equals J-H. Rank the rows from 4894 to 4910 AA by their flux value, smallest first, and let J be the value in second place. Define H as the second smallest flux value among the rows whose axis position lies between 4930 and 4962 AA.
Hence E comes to -0.046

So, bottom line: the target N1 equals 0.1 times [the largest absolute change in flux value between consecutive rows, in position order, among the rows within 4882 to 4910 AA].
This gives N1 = 0.042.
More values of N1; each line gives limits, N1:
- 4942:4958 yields 0.026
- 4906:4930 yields 0.043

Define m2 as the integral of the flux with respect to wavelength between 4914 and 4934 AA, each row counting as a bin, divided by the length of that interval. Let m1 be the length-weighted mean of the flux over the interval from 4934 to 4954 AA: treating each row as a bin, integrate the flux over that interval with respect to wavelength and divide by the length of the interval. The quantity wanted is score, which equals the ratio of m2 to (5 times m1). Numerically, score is 0.186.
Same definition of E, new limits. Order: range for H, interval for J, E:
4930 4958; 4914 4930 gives -0.142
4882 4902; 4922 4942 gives -0.149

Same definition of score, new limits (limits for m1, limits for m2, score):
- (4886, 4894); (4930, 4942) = 0.186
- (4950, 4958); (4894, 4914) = 0.196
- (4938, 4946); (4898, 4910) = 0.200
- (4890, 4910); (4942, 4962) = 0.201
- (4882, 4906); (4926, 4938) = 0.193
